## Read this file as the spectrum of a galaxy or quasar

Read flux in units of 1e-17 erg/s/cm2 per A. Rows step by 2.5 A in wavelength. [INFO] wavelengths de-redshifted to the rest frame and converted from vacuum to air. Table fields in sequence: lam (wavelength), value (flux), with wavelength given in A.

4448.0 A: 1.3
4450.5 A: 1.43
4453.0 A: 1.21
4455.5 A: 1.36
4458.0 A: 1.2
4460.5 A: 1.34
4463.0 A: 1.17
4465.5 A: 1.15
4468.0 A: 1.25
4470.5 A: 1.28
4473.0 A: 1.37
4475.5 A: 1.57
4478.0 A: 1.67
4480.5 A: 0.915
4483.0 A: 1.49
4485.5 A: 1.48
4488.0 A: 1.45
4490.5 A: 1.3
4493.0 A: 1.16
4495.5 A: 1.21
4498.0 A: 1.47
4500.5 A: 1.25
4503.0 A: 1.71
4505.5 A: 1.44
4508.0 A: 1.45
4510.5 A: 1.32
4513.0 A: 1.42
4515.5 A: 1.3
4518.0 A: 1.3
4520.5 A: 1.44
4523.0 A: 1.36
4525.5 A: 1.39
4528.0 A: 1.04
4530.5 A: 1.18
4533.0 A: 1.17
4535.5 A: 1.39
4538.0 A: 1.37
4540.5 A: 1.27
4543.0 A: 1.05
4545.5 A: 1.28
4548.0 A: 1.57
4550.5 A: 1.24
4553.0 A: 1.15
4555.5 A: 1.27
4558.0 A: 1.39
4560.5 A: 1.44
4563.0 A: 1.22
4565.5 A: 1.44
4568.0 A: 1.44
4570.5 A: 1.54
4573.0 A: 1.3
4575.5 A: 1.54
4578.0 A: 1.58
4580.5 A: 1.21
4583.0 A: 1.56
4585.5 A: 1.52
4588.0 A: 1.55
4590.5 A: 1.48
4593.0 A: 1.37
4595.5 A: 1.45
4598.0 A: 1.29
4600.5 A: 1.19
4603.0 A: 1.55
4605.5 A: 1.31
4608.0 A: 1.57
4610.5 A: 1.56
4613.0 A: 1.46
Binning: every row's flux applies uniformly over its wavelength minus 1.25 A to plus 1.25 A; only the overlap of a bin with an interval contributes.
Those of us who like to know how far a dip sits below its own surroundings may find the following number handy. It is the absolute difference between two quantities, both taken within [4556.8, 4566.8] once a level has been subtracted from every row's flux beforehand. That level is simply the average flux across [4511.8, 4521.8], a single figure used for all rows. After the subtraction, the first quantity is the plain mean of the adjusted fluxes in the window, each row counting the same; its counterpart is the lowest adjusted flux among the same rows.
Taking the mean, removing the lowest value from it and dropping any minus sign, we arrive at 0.15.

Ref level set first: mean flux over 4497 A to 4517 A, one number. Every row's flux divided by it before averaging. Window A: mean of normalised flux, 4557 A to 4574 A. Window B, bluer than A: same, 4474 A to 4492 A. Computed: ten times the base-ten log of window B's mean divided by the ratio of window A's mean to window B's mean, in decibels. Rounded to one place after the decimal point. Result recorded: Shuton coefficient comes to 0.0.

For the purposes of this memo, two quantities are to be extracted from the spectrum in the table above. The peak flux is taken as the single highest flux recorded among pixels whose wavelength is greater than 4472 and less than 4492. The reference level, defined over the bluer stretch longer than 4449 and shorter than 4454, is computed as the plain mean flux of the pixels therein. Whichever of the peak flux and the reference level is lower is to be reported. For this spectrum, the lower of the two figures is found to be 1.32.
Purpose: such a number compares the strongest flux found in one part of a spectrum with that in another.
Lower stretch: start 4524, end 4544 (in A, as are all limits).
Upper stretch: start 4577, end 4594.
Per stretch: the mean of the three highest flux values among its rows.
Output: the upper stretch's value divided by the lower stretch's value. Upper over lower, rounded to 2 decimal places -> 1.13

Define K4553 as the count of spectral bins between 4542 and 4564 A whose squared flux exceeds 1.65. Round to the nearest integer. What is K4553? 3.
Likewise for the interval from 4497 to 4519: 8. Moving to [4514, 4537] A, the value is 6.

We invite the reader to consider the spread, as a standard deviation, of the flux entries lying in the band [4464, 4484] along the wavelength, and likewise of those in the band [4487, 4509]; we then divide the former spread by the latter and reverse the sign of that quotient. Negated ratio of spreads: -1.4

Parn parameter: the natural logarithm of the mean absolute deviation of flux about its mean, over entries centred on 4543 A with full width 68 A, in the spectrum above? -2.21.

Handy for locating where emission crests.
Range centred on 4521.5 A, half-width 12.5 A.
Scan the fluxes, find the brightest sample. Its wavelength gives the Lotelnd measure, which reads 4520.5 A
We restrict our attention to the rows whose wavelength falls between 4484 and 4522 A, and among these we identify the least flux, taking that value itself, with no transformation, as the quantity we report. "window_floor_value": 1.16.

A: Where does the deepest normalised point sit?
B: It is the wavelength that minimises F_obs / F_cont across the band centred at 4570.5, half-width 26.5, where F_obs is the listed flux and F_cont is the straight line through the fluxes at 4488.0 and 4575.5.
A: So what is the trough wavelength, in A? 4553.0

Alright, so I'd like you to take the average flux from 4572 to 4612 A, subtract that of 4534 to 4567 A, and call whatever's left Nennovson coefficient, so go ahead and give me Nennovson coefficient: 0.13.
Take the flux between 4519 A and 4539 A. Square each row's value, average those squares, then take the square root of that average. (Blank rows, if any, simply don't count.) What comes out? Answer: 1.30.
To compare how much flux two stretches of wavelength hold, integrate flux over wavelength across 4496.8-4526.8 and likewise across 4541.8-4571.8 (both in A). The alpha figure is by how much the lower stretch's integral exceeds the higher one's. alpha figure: 2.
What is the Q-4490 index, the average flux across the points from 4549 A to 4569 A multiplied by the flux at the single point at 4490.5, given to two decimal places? 1.72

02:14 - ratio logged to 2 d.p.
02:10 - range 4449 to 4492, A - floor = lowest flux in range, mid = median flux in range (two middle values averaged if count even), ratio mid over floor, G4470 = 1.46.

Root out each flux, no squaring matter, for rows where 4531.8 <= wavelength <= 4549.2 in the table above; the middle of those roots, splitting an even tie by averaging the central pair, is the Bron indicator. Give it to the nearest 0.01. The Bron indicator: 1.13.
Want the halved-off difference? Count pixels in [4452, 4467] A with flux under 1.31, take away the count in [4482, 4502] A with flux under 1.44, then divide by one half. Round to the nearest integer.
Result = 0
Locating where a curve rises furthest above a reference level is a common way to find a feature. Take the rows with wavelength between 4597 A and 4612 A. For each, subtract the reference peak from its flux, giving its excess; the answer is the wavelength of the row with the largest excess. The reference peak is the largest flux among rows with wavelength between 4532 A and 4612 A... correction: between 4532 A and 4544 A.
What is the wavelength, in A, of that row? 4608.0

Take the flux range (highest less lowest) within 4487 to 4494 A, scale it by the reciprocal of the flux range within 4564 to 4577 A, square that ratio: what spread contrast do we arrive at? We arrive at 1.5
